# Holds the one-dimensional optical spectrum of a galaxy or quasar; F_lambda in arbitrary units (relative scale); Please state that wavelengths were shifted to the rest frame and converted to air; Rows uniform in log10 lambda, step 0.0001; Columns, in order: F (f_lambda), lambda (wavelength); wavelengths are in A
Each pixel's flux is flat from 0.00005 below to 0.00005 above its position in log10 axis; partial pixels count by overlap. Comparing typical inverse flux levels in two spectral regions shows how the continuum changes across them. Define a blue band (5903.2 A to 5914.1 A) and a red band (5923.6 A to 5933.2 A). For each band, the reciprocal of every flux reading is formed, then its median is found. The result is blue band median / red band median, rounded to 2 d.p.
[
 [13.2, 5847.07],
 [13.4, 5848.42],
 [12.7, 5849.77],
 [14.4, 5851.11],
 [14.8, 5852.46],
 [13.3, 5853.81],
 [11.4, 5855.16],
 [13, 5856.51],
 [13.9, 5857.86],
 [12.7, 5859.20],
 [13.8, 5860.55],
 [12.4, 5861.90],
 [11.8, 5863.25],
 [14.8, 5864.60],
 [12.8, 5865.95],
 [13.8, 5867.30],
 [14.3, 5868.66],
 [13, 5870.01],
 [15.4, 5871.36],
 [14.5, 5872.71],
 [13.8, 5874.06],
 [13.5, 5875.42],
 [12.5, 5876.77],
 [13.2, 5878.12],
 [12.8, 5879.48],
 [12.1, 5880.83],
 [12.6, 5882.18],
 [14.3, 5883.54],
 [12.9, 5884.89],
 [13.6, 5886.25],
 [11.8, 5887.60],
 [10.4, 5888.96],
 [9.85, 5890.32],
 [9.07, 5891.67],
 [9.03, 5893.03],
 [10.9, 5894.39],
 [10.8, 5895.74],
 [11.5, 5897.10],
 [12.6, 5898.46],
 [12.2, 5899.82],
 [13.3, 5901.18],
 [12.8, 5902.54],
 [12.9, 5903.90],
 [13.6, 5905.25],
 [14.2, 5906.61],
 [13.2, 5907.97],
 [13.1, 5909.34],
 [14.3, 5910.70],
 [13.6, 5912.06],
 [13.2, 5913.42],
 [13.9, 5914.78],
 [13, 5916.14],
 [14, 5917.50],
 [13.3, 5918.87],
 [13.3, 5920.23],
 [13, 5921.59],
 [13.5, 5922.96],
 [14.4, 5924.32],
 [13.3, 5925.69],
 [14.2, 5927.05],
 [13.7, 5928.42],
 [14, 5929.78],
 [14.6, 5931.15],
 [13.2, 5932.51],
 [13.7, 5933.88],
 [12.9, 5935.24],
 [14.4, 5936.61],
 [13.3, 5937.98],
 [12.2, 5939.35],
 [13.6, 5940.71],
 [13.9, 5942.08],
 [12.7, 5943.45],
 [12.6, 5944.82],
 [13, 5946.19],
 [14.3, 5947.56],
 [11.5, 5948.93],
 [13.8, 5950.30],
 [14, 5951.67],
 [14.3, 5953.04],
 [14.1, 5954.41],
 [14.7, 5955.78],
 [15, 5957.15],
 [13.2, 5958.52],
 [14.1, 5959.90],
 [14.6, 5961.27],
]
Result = 1.05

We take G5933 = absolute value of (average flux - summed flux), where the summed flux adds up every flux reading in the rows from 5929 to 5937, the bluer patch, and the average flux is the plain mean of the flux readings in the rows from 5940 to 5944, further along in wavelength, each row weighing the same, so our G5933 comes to 69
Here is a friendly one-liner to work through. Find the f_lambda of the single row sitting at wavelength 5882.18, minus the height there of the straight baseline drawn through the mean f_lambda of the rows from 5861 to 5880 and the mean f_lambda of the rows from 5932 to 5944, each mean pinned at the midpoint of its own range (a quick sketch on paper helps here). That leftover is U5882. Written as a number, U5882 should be -0.85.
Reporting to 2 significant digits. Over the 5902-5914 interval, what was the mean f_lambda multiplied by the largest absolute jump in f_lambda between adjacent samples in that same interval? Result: 16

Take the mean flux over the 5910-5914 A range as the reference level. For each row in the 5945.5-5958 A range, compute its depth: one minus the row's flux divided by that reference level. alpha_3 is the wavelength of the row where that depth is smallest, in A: 5957.15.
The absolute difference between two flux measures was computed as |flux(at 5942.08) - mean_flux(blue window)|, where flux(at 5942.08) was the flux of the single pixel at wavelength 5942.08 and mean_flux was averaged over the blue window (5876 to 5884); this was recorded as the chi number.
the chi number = 1.0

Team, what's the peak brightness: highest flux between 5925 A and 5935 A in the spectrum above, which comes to 14.6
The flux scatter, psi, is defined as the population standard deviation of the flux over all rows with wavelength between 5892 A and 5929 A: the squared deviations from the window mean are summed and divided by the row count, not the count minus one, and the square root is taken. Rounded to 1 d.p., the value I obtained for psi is 1.2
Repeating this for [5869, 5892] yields 1.6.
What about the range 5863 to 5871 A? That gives 1.0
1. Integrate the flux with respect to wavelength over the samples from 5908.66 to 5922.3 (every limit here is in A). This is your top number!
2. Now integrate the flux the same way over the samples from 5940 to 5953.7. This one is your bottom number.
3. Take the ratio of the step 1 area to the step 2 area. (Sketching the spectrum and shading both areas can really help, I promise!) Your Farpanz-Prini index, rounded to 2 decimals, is 1.00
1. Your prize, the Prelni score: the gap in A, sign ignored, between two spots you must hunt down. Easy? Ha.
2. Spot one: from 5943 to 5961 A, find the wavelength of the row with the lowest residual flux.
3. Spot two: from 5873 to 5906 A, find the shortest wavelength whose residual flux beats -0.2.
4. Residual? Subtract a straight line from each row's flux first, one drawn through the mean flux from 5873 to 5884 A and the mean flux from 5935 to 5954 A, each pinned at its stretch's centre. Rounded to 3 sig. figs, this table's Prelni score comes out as 74.9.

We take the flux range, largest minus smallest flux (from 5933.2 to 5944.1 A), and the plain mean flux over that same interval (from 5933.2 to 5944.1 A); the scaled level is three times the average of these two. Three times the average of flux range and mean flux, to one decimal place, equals 23.3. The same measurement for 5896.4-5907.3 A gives 23.4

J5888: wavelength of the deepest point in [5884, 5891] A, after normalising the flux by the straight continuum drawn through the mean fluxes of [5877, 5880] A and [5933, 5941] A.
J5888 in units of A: 5890.32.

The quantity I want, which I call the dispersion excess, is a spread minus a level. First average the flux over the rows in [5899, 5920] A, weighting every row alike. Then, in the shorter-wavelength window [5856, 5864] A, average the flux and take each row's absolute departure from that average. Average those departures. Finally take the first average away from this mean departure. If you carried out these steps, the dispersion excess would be -12.7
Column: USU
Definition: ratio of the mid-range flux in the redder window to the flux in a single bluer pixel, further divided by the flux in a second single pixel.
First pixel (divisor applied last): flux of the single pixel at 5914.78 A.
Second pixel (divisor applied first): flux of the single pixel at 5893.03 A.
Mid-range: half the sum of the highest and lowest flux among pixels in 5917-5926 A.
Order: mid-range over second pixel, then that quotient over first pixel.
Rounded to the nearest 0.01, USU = 0.11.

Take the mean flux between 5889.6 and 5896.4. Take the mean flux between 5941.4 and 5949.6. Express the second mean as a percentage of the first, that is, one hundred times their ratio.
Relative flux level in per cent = 131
